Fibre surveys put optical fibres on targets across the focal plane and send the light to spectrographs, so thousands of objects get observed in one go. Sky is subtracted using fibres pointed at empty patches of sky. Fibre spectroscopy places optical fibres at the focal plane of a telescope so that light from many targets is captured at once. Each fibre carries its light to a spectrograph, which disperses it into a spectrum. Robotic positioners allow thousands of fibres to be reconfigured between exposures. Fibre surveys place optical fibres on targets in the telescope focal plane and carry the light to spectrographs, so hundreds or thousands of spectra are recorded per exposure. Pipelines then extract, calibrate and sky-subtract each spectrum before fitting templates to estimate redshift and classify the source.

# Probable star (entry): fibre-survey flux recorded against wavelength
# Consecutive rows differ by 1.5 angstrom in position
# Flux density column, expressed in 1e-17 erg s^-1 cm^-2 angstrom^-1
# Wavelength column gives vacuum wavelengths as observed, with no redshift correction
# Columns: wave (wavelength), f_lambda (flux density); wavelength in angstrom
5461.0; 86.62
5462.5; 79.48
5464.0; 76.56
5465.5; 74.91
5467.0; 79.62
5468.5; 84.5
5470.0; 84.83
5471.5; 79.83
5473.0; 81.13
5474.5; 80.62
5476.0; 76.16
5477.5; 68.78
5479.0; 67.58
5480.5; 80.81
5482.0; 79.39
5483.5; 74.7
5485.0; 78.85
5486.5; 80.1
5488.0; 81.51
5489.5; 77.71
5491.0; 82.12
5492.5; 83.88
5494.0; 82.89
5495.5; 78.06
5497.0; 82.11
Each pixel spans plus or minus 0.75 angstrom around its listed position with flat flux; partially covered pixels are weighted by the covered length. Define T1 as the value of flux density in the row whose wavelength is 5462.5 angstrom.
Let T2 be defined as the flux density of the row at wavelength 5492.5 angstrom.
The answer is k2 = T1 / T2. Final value 0.95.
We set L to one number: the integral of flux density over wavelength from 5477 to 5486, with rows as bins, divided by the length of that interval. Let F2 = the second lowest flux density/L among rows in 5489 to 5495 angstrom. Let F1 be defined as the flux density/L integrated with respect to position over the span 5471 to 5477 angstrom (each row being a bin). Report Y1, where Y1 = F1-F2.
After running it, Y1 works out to 5.2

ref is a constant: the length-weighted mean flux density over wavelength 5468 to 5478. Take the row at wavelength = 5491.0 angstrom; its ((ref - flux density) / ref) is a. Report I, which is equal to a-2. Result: -2.03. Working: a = -0.032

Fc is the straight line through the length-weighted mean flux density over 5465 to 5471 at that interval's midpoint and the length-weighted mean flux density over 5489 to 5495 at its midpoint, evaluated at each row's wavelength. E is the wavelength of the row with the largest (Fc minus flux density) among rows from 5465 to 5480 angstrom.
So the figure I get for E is 5479.0 angstrom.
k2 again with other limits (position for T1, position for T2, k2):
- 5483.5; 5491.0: 0.91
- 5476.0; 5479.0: 1.13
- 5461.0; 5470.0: 1.02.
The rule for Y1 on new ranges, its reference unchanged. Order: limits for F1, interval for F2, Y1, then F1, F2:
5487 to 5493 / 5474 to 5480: 5.6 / 6.5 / 0.91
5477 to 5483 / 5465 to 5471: 4.9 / 5.9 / 1.06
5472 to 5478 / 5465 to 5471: 5.1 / 6.1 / 1.06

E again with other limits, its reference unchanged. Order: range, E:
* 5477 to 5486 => 5479.0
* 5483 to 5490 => 5483.5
